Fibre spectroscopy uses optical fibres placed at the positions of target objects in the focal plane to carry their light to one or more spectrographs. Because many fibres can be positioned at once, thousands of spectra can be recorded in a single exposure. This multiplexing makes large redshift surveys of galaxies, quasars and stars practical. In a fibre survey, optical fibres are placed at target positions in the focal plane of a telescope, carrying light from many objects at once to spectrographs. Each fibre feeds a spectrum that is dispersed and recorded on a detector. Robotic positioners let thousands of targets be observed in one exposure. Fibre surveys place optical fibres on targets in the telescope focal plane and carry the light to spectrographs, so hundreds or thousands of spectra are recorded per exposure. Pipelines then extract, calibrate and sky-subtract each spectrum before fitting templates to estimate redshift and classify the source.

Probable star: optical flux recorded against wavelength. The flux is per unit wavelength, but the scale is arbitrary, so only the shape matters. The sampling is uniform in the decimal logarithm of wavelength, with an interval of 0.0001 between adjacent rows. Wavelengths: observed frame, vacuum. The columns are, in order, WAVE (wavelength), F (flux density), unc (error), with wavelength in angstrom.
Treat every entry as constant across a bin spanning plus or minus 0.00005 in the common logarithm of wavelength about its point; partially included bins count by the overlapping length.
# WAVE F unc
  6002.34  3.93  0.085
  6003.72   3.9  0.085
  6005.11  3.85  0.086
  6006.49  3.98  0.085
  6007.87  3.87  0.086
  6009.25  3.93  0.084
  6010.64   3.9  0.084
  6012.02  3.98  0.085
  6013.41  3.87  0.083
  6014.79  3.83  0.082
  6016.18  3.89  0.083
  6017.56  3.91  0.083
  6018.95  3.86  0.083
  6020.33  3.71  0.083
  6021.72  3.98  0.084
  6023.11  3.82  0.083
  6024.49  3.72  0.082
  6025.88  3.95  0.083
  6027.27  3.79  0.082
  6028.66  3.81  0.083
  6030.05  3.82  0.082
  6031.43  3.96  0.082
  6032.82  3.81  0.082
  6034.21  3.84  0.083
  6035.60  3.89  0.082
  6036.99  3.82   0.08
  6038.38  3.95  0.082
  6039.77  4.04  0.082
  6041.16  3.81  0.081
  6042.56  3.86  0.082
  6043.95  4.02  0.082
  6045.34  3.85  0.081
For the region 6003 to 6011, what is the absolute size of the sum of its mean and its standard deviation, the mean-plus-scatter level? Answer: 3.95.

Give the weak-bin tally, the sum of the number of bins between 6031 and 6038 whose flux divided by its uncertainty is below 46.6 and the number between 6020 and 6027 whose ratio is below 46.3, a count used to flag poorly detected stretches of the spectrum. 5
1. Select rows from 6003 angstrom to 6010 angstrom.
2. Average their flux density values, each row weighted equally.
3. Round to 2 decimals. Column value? 3.91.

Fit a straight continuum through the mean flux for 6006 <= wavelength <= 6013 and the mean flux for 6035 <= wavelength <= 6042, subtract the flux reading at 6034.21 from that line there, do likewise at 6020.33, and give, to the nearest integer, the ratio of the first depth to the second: 0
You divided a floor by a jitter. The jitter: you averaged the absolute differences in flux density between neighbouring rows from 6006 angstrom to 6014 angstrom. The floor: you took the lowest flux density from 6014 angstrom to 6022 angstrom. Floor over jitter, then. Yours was 48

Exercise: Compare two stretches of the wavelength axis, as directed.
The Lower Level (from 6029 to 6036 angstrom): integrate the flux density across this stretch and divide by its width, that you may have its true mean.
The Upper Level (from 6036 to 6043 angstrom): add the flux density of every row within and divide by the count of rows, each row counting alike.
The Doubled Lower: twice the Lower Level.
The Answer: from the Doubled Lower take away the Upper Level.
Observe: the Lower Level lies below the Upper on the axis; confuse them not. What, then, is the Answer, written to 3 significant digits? 3.83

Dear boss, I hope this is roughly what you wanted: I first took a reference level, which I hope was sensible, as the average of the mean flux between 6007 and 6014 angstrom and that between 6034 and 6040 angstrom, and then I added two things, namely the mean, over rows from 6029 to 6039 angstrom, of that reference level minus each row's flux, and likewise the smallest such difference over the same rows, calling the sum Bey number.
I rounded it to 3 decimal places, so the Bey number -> -0.012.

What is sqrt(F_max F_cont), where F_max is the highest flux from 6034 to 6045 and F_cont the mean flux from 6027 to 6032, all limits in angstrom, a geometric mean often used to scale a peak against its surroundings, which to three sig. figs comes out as 3.94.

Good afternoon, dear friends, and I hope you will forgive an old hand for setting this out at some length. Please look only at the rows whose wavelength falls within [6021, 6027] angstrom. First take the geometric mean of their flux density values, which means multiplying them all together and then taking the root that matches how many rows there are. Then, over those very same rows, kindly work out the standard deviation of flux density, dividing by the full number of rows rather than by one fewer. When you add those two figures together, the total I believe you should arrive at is 3.97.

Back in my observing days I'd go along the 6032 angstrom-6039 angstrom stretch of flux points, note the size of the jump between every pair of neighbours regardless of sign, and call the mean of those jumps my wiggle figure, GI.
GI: 0.070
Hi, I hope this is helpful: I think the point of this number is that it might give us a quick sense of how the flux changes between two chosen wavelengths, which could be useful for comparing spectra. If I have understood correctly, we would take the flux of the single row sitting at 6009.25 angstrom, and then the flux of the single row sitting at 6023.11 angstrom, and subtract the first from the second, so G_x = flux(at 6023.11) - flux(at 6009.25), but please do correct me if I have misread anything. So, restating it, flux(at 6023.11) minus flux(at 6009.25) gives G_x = -0.11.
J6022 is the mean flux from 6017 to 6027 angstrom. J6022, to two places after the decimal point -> 3.85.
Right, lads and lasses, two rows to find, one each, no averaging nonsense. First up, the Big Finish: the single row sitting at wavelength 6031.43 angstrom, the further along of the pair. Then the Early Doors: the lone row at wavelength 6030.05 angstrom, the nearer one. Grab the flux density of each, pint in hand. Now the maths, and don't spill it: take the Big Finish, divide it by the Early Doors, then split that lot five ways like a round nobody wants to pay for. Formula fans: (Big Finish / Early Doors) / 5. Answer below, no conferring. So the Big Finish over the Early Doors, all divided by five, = 0.207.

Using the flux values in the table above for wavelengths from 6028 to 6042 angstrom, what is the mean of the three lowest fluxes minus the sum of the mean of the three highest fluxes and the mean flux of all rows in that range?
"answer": -4.05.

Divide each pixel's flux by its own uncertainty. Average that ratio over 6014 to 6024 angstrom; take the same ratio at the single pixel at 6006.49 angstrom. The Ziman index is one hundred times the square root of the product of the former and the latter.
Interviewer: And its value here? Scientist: 4665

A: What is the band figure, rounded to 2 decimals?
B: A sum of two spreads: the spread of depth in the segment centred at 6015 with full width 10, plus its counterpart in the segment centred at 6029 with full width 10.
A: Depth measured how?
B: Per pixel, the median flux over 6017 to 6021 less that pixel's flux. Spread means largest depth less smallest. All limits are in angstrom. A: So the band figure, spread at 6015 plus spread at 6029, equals 0.39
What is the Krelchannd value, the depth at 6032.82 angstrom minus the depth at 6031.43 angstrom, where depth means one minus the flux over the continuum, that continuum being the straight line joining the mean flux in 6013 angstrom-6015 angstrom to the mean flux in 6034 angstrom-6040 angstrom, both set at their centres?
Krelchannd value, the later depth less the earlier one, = 0.039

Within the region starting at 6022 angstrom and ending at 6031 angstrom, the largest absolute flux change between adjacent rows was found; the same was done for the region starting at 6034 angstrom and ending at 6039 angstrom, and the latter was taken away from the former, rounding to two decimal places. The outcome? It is 0.10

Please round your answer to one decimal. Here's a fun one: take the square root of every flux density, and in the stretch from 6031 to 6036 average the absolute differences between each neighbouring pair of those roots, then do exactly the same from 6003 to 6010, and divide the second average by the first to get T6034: 1.1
